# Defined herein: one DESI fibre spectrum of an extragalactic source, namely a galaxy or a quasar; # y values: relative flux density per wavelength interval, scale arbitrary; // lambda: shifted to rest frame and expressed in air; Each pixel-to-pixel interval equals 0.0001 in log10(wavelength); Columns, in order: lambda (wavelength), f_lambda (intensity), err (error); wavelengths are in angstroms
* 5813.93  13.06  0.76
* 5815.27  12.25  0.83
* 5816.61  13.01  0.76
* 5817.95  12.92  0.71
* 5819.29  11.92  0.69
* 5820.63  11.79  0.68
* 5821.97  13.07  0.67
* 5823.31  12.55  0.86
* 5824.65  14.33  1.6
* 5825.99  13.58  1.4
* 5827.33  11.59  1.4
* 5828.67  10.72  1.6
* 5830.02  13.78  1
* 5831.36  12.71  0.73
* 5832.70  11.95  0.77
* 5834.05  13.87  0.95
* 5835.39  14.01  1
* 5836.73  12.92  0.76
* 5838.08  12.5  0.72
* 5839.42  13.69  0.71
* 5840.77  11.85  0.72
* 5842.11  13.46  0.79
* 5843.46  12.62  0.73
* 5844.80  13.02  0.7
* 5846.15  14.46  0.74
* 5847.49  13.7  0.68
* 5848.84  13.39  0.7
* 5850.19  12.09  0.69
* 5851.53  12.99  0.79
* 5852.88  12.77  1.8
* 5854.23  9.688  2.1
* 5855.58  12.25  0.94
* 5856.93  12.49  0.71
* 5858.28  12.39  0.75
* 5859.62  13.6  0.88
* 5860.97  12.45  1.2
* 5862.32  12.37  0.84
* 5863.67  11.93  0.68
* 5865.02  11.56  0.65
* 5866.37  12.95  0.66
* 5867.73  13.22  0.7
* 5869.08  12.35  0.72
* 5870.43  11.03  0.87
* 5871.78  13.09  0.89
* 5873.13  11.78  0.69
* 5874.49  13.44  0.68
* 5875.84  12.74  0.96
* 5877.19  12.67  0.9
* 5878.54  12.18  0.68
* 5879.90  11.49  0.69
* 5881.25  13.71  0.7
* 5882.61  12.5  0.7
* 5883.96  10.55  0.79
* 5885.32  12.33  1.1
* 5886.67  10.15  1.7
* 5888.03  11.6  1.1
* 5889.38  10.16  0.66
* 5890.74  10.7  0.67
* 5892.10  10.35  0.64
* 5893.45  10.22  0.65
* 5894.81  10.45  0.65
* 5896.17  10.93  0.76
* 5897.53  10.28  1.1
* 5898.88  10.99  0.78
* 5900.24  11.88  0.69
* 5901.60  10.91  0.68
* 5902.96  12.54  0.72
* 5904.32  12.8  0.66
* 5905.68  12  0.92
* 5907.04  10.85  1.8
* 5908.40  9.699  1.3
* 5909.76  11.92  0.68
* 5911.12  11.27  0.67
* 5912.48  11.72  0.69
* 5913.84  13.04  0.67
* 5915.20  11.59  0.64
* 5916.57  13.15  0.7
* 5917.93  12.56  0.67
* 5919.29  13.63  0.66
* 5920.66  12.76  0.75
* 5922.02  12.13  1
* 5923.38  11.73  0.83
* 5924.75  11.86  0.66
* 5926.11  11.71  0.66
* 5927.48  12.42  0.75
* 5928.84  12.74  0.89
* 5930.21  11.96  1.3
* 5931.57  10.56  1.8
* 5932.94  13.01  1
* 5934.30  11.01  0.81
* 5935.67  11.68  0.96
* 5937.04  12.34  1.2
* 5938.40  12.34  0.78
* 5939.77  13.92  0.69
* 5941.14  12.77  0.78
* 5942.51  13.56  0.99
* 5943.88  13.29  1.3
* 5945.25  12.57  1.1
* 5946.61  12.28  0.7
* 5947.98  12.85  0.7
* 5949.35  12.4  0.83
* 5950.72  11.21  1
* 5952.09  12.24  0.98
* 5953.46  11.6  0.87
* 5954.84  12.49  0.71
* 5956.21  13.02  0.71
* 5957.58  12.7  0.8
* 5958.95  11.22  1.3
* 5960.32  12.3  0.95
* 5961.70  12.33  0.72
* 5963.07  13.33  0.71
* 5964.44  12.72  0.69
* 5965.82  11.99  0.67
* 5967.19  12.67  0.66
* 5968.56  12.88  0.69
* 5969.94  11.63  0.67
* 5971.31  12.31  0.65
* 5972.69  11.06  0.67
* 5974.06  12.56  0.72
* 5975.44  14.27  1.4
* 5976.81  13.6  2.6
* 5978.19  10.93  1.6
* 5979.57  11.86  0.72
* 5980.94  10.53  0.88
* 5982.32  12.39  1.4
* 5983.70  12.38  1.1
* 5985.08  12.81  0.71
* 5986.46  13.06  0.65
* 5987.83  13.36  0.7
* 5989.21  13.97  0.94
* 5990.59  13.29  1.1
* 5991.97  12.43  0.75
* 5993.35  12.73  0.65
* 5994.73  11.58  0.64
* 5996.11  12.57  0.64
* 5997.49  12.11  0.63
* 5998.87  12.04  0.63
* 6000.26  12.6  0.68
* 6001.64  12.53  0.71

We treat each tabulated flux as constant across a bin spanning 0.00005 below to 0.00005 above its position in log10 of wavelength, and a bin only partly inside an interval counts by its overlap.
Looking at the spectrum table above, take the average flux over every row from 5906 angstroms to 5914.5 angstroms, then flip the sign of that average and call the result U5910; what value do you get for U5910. -11.4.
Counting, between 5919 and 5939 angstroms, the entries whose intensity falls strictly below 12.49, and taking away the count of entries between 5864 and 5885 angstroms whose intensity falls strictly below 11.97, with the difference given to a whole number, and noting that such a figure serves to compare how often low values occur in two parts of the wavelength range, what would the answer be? 6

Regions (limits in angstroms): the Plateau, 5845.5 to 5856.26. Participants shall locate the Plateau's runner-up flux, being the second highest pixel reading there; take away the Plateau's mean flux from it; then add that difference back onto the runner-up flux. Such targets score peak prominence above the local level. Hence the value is 14.7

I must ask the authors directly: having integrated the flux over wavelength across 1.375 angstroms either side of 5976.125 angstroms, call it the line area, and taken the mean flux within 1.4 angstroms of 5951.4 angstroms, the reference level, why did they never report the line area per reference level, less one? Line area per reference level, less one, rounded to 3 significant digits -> 2.27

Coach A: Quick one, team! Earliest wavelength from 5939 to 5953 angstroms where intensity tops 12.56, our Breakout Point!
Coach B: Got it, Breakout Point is 5939.77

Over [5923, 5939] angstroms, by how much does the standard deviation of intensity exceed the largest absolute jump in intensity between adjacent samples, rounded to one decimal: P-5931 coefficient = -1.8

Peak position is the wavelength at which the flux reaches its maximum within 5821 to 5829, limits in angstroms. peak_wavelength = 5824.65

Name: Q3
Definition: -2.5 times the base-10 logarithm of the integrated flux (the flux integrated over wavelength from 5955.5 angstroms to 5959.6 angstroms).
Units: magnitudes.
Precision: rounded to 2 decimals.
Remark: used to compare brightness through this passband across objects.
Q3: -4.26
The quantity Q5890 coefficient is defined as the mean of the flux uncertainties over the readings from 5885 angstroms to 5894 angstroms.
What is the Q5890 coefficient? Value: 0.93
